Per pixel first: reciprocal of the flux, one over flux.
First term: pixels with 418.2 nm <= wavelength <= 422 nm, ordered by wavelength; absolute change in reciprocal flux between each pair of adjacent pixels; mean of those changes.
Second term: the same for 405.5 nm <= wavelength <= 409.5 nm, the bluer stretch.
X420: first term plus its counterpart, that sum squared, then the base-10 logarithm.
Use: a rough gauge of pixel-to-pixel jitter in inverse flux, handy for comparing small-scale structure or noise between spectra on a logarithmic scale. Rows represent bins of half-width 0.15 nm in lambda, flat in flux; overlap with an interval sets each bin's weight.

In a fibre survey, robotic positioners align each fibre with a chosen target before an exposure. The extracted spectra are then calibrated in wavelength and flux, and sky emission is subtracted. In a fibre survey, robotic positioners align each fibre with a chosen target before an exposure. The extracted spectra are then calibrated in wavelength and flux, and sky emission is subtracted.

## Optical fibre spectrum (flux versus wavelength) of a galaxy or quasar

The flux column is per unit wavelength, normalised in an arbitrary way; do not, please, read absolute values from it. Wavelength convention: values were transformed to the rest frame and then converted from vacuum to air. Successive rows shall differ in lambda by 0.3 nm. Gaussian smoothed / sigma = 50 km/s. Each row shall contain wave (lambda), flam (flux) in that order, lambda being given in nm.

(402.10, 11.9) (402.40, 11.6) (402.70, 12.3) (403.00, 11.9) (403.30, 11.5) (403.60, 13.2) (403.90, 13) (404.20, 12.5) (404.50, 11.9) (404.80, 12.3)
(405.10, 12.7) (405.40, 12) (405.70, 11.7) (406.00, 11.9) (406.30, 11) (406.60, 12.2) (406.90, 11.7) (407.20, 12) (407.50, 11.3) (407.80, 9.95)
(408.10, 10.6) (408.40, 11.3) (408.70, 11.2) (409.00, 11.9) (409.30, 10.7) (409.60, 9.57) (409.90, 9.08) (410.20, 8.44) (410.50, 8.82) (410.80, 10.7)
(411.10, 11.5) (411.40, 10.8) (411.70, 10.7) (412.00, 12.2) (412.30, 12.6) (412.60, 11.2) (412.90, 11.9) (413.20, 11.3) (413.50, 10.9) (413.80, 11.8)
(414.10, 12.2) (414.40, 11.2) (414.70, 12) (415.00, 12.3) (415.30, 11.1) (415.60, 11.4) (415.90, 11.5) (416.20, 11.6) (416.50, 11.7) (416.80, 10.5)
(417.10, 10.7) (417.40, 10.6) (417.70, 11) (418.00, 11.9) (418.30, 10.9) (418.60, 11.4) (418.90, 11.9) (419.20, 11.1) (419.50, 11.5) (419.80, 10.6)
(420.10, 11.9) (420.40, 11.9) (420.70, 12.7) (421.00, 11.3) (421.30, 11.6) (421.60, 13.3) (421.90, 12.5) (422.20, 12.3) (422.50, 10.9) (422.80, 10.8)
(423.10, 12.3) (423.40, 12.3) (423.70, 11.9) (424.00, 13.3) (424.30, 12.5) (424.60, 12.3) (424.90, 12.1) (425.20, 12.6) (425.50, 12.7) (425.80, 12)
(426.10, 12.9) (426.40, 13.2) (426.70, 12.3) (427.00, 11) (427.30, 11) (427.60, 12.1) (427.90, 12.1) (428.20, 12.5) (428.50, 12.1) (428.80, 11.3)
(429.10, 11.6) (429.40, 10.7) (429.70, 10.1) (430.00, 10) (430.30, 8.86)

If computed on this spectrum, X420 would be -3.90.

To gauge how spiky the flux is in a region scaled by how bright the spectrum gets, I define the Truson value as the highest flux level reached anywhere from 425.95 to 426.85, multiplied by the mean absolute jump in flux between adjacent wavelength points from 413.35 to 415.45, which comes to 10.1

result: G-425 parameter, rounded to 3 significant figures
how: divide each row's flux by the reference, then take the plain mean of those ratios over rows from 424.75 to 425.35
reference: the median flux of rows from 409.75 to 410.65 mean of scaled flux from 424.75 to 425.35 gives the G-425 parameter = 1.40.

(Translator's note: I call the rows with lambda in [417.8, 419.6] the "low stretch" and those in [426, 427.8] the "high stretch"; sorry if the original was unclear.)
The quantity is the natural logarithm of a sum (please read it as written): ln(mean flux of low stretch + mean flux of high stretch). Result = 3.16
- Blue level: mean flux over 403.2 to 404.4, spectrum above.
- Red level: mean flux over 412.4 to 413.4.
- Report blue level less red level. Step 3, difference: 1.1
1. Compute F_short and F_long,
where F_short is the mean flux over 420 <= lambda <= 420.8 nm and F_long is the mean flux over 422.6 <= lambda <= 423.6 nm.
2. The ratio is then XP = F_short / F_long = 1.03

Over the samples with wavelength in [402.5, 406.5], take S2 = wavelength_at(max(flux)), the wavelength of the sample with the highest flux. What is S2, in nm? 403.60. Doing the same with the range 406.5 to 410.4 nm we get 406.60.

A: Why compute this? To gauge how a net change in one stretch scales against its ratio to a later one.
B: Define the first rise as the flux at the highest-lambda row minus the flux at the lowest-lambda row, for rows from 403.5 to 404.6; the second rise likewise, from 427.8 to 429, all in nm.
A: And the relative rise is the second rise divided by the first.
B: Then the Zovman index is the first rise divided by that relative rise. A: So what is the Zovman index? -2.1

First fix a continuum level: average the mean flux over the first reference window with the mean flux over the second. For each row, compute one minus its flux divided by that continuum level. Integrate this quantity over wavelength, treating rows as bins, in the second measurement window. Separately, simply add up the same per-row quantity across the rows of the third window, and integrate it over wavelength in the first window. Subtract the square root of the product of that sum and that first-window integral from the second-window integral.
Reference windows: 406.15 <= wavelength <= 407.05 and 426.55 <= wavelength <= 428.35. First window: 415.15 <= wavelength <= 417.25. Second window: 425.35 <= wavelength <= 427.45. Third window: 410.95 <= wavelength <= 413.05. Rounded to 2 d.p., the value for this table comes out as -0.17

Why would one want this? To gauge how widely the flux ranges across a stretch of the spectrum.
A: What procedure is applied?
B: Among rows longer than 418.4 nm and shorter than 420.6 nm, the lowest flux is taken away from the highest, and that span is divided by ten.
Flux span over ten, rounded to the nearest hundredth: 0.13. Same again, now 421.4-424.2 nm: 0.25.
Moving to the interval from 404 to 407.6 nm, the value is 0.17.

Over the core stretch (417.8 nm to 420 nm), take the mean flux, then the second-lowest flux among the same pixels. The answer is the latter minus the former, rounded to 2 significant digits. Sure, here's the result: -0.43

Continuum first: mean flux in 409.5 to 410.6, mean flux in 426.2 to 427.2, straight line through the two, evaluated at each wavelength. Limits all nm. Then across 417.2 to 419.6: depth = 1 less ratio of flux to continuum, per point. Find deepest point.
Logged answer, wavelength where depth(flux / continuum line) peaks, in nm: 417.40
